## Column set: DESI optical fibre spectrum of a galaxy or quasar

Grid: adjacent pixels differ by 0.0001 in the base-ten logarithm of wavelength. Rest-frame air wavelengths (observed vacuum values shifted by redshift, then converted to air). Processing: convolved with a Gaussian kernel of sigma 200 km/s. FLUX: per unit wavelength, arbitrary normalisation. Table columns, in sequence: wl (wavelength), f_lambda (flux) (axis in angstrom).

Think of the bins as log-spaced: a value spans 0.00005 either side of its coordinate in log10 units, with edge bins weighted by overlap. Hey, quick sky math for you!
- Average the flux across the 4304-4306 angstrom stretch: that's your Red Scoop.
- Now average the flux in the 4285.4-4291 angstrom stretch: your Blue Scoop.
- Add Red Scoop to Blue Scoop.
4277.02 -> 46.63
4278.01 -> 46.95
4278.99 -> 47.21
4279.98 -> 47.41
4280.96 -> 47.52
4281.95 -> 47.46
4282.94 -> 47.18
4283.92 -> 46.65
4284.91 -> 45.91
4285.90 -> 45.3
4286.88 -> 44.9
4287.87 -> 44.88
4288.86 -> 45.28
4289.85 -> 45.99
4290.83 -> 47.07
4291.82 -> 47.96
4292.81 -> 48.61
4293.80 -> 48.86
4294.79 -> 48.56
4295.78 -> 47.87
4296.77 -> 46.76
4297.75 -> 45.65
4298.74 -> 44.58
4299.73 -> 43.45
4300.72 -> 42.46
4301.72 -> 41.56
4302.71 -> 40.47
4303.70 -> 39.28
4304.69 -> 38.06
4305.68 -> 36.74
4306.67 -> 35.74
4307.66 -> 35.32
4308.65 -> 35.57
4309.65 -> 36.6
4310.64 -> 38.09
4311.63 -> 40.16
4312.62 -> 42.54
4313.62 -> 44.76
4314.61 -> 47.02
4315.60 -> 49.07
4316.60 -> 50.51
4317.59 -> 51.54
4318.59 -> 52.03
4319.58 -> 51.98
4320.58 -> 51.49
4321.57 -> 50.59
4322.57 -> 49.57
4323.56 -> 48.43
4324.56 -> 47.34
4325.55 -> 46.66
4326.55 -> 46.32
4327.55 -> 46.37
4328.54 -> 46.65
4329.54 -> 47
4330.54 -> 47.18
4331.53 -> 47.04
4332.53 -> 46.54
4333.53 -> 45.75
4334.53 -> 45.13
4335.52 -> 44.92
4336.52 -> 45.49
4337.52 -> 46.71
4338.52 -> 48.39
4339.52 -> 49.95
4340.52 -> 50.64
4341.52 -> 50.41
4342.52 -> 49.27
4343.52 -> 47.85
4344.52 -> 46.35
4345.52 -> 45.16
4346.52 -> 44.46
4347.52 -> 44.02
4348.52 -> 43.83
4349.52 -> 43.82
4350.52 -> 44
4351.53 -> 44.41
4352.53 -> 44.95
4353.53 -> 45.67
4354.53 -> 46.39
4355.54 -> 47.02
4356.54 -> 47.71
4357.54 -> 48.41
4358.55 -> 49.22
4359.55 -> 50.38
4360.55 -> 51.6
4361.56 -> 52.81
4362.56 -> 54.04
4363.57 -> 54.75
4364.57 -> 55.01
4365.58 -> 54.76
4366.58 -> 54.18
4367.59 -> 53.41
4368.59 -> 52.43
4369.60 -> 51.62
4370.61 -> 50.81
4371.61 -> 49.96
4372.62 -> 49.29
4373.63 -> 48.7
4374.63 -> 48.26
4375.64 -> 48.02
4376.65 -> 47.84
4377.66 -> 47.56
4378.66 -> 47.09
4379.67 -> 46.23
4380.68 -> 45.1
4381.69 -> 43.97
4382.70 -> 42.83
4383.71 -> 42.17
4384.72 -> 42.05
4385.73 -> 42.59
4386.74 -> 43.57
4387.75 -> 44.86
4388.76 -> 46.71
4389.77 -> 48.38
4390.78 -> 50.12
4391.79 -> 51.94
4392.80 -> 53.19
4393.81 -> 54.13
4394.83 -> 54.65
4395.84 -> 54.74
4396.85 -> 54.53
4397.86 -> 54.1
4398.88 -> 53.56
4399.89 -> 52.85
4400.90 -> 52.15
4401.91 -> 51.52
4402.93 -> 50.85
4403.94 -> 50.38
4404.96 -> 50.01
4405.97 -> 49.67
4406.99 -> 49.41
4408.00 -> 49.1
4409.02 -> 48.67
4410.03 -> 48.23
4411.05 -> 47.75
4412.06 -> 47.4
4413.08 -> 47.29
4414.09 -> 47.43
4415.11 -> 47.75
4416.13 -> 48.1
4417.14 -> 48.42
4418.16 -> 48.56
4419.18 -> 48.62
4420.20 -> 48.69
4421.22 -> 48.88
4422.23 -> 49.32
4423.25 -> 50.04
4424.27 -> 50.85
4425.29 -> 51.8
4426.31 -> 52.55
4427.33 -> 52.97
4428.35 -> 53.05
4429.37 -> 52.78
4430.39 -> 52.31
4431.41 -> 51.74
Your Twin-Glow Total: 83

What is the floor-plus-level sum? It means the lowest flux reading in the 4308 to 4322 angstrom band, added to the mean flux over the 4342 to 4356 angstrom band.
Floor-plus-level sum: 81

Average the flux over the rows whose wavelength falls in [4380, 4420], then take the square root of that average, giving 6.99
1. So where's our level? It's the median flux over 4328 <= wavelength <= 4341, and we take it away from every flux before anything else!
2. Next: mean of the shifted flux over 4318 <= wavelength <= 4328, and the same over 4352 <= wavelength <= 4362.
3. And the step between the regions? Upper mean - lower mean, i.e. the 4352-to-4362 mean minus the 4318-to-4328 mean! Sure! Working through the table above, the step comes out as -0.7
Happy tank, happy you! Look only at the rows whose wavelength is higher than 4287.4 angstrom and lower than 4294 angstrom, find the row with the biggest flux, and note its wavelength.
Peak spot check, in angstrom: 4293.80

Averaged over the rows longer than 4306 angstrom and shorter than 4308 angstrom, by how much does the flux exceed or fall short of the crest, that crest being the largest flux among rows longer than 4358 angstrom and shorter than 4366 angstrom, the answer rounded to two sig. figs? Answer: -19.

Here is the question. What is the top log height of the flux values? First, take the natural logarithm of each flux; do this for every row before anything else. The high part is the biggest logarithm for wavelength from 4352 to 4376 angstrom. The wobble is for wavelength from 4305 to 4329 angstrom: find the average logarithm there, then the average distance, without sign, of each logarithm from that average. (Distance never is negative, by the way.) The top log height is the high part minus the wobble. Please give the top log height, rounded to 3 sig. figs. 3.89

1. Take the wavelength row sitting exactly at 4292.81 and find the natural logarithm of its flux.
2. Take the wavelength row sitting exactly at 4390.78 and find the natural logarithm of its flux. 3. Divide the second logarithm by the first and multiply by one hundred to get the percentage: 101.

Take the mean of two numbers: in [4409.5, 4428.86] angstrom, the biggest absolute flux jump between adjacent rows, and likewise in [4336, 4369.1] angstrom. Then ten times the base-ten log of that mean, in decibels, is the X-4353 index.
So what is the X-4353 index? 1.2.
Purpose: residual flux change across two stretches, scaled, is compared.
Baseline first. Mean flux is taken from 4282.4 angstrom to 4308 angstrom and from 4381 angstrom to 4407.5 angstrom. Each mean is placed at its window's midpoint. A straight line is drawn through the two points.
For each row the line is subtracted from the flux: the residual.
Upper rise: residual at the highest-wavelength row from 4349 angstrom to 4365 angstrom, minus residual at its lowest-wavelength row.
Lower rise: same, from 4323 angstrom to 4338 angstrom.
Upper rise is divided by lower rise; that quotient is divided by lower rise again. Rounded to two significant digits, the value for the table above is 1.7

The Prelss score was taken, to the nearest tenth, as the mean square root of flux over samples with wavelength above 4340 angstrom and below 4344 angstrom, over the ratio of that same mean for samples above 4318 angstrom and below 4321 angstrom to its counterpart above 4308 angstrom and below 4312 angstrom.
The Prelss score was 6.0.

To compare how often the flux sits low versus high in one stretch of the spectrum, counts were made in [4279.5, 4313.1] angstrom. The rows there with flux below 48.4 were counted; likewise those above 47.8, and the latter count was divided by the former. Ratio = 0.16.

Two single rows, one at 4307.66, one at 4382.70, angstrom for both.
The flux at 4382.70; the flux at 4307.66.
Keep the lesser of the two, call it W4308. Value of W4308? 35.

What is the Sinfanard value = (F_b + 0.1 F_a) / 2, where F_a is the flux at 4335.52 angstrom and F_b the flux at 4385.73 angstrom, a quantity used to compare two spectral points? 23.5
